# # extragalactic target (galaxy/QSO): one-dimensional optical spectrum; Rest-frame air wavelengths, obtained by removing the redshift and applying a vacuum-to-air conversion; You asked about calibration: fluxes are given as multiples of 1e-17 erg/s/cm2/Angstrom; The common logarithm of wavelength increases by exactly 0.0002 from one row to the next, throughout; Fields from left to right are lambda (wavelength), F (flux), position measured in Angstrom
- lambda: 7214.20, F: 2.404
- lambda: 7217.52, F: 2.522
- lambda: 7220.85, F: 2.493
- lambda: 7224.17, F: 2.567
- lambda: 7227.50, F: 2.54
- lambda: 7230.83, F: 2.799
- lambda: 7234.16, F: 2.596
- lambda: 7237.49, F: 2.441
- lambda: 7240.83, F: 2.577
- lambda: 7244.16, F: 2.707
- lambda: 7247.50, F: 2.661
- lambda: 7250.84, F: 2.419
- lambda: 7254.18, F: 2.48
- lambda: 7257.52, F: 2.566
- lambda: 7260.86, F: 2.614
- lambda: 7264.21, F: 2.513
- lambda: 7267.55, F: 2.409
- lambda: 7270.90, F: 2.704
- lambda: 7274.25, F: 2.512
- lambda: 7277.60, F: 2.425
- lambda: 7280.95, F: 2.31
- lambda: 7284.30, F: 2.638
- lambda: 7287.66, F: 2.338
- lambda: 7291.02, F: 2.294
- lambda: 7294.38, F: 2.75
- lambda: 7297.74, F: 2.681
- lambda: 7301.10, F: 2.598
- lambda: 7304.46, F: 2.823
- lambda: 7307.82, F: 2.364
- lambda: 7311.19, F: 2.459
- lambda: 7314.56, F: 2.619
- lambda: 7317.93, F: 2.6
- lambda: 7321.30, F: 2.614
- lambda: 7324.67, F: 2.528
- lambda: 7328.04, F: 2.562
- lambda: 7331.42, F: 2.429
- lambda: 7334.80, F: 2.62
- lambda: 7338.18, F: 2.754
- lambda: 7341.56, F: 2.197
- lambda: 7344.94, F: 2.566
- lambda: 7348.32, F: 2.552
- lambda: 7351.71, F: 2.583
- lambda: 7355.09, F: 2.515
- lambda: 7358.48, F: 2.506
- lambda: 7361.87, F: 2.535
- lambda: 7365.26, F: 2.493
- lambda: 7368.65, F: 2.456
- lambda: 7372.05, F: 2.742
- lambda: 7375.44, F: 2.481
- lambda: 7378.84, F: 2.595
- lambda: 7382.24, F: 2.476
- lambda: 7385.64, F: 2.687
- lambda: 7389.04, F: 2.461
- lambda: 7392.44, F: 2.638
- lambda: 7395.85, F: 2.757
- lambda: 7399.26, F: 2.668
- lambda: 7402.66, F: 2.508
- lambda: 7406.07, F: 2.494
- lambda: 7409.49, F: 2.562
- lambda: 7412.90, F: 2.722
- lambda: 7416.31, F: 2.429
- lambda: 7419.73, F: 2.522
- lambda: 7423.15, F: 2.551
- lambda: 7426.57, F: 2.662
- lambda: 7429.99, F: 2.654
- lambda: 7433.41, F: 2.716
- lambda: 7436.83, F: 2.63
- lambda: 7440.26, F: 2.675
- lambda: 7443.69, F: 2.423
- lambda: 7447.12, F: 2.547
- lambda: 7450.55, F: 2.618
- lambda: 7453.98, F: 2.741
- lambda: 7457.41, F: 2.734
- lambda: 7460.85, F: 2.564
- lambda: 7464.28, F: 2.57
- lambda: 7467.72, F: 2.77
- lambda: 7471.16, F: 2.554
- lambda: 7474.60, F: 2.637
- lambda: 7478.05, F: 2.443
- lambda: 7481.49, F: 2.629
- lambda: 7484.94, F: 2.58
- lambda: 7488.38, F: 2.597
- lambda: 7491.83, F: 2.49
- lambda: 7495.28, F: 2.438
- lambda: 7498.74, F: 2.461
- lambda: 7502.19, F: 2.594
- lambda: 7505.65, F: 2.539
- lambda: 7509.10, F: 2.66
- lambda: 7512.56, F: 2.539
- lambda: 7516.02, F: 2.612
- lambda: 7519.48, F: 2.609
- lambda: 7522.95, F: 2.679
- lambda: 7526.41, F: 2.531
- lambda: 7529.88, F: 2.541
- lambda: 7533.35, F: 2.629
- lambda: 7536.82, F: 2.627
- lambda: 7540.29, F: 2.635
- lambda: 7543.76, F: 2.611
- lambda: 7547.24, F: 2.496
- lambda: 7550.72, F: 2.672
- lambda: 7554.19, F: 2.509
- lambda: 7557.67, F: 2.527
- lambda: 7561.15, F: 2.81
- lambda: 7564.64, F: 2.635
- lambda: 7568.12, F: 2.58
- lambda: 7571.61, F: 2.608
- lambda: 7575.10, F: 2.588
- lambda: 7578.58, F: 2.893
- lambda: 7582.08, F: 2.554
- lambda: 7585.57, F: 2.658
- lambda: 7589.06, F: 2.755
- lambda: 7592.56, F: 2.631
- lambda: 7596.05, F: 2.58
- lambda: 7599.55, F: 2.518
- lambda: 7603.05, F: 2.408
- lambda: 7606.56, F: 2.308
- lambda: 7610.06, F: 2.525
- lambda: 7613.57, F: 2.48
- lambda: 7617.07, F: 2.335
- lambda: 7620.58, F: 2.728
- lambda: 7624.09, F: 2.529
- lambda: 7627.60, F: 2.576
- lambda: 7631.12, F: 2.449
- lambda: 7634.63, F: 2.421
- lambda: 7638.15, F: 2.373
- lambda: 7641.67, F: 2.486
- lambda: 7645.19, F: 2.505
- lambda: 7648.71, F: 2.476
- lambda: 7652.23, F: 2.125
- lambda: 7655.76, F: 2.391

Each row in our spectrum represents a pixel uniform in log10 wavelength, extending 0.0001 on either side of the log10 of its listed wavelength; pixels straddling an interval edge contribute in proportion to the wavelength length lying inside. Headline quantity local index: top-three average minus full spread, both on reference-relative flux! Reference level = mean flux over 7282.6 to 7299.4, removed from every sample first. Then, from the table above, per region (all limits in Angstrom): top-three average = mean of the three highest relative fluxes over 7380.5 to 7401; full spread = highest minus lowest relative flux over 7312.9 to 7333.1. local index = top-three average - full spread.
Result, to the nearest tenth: 0.0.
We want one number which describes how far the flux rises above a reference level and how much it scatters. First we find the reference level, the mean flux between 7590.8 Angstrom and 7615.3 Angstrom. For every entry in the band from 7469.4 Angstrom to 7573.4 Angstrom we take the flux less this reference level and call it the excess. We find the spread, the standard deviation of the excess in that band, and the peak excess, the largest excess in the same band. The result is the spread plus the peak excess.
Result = 0.40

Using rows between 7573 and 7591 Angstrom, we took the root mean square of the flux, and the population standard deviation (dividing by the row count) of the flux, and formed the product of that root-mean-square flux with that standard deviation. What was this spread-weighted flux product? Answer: 0.33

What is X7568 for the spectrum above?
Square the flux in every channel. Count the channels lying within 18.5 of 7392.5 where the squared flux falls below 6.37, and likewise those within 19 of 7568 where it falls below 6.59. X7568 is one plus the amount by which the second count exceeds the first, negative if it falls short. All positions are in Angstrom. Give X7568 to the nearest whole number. -1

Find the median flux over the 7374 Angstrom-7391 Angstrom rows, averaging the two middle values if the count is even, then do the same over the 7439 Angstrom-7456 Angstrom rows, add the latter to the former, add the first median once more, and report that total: 7.58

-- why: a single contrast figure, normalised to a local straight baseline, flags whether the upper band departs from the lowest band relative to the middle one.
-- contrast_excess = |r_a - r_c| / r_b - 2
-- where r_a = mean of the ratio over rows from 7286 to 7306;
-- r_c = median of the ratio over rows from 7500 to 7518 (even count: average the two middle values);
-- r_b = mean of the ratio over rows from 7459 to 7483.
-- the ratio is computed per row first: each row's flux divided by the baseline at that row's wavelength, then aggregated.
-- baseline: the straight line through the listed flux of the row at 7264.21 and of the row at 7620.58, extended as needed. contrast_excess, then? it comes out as -1.96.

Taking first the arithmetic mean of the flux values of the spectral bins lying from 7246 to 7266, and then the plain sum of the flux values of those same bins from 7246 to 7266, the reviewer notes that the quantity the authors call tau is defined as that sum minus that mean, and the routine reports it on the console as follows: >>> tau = 12.71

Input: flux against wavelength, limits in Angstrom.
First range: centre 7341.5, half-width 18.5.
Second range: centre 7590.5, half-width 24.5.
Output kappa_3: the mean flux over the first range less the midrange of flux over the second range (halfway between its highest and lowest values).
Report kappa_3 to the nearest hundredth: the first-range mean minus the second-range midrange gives -0.07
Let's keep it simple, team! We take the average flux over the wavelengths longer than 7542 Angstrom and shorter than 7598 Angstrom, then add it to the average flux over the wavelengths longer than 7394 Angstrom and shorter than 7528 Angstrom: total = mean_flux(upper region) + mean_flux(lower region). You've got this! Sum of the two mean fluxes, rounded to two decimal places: 5.22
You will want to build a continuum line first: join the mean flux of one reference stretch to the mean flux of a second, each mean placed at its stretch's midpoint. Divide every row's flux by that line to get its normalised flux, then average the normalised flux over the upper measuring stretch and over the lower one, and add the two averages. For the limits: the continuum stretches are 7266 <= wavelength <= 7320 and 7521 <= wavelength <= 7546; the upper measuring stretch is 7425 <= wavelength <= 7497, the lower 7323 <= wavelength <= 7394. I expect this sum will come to 2.00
